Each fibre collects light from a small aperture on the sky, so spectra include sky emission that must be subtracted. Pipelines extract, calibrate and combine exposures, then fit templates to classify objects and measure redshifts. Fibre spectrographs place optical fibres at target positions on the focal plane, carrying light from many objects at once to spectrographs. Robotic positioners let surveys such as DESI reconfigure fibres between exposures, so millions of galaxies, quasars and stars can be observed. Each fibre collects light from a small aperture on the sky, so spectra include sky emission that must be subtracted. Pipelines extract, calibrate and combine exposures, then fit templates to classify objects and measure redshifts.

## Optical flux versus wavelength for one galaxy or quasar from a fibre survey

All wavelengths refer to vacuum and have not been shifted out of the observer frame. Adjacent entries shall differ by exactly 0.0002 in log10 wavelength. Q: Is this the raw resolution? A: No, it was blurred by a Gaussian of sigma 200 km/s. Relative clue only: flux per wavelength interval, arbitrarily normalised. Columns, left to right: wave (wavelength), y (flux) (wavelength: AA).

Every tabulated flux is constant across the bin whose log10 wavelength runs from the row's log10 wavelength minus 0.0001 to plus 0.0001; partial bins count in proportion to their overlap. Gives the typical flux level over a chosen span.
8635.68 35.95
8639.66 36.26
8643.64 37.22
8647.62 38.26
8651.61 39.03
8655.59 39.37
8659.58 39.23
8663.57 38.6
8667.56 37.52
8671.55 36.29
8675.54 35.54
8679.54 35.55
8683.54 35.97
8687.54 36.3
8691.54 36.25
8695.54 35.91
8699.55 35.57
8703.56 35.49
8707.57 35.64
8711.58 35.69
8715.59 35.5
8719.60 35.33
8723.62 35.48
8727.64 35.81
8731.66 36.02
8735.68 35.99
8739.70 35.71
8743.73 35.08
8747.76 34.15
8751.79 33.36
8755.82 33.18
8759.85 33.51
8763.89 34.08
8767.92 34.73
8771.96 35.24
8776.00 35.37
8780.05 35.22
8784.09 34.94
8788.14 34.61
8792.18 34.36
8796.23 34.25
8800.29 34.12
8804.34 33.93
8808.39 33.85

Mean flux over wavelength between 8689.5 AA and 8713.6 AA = 35.8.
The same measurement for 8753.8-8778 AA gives 34.4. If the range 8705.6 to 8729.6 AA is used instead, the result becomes 35.6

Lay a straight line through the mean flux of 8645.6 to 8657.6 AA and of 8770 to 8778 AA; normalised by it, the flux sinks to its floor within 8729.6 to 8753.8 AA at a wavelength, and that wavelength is 8751.79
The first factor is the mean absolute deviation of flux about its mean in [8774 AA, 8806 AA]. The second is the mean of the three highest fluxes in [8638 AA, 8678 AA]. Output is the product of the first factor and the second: 17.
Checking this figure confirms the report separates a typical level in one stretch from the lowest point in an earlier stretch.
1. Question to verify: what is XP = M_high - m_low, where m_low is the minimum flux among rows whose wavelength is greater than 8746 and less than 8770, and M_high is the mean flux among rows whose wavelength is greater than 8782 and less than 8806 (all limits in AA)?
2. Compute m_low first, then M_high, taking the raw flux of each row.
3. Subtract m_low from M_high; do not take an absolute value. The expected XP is 1.2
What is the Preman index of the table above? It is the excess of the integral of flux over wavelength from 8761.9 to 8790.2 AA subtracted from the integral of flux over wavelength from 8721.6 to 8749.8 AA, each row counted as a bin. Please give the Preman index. 12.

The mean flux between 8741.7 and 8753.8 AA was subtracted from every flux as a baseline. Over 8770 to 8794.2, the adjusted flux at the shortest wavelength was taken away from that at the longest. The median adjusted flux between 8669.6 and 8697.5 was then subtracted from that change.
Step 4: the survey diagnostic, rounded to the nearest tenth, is -2.7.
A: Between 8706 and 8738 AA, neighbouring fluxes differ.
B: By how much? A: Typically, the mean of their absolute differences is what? 0.2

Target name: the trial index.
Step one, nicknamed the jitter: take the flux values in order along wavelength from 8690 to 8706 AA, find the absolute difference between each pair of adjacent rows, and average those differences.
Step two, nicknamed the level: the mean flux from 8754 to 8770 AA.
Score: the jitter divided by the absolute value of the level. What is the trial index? 0.007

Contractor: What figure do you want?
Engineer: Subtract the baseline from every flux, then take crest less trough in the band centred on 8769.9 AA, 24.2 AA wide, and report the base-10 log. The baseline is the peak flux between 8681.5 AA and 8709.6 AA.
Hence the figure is 0.27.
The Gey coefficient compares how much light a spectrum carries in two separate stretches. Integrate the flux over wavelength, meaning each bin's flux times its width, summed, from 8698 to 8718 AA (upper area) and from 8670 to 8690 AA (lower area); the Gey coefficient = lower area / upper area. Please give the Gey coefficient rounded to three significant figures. 1.01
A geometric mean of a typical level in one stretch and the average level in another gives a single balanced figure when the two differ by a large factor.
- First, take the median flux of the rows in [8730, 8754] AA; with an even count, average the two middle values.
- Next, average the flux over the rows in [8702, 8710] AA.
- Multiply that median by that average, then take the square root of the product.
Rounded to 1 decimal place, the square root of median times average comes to 35.5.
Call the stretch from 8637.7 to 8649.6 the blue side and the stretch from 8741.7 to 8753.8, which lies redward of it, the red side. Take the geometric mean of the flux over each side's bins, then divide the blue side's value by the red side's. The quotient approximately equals 1.09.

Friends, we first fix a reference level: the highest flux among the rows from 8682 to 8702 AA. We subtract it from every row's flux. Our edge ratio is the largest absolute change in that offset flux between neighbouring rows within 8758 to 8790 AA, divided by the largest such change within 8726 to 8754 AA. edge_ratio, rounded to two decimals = 0.70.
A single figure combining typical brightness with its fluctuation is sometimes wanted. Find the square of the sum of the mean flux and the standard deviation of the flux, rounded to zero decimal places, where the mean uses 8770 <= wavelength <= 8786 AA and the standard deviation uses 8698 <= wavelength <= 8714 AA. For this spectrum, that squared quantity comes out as 1244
